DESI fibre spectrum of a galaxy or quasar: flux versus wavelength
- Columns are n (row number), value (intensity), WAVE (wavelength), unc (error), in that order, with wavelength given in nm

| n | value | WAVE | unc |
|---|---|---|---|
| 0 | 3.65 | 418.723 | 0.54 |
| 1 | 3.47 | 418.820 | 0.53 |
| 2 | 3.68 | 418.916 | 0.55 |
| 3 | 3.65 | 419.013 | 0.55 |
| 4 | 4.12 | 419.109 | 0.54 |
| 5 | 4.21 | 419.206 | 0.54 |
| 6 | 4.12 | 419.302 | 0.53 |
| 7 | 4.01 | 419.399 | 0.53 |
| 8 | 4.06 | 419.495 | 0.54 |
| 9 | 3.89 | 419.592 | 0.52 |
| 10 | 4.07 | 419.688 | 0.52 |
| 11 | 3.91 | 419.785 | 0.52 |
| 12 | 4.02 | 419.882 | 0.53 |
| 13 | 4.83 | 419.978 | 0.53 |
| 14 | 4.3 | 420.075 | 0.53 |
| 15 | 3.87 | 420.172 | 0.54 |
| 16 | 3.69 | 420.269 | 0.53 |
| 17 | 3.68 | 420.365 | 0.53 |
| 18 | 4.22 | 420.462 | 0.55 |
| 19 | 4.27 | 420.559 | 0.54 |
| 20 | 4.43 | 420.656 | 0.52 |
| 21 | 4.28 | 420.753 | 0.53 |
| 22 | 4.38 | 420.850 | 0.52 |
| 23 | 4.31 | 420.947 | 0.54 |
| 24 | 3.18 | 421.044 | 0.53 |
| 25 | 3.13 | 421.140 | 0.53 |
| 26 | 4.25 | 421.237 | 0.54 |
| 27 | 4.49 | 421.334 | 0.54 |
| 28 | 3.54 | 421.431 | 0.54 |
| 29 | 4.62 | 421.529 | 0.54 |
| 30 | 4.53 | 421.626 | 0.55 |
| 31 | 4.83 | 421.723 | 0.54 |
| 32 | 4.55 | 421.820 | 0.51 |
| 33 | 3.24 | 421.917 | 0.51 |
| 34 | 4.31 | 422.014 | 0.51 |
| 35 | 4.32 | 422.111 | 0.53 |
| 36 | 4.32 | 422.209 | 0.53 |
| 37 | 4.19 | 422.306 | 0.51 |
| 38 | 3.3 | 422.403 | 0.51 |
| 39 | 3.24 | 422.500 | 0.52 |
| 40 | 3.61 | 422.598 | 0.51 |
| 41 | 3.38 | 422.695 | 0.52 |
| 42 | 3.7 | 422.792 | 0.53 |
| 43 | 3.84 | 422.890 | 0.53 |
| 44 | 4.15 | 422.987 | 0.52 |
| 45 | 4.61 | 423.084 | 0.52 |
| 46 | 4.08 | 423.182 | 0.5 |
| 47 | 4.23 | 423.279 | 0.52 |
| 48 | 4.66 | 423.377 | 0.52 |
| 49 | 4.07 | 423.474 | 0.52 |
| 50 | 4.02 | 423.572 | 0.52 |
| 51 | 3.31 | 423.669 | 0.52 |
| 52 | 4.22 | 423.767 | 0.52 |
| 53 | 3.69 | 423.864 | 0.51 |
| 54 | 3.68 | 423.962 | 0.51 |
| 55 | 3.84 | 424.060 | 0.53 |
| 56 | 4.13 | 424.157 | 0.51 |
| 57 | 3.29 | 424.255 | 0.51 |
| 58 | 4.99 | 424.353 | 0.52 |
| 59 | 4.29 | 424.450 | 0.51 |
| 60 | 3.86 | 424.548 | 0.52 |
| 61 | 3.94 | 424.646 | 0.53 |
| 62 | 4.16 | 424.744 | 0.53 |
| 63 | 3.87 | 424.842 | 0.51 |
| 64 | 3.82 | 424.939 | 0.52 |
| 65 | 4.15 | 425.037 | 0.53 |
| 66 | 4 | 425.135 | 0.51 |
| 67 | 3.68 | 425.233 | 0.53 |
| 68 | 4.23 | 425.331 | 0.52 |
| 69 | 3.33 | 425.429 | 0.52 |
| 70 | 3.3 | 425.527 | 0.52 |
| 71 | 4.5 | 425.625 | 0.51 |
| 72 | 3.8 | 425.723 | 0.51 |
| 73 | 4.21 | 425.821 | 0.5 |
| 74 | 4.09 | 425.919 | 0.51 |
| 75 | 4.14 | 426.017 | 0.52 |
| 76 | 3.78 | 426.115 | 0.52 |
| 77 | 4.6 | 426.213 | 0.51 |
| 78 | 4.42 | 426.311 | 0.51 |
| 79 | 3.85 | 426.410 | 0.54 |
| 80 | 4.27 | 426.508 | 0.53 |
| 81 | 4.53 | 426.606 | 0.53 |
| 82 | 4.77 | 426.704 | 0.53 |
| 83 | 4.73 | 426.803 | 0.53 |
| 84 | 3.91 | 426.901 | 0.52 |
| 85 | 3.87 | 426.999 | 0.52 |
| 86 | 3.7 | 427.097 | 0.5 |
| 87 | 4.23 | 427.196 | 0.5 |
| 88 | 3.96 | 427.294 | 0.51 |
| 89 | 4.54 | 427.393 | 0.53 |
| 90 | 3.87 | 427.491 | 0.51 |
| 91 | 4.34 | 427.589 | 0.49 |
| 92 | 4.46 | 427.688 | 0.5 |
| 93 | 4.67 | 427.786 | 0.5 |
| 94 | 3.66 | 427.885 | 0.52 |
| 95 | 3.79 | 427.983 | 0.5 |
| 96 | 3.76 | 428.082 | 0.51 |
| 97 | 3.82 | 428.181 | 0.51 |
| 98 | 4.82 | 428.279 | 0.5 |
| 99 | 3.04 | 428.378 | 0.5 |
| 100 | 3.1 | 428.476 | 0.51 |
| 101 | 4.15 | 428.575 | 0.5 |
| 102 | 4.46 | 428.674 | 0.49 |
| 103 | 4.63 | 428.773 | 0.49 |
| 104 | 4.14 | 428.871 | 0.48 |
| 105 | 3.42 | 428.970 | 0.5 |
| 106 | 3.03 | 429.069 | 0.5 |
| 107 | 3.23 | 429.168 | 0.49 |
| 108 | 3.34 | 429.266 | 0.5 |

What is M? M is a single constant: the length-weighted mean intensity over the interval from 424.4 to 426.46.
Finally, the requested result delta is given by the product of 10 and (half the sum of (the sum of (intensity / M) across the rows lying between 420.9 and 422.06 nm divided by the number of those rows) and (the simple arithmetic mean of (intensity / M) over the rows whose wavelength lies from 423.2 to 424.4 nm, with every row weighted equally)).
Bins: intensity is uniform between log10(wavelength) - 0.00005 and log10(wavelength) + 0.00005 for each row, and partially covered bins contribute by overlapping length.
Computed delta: 10.1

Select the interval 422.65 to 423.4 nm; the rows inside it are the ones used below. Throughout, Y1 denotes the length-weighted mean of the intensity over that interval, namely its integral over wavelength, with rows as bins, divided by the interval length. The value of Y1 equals 4.06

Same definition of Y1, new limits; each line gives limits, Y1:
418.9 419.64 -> 3.98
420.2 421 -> 4.14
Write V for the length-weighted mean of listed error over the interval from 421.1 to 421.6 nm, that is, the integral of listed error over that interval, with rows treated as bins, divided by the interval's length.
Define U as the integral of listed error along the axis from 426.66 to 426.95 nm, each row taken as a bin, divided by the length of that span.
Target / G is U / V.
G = 0.98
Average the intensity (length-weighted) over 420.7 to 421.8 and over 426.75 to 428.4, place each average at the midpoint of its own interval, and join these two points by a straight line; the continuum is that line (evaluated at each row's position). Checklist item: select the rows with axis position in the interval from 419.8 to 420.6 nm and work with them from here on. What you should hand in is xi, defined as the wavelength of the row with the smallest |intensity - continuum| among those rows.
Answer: 420.462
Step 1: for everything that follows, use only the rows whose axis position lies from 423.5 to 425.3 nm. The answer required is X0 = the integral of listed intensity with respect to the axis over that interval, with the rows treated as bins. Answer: 7.1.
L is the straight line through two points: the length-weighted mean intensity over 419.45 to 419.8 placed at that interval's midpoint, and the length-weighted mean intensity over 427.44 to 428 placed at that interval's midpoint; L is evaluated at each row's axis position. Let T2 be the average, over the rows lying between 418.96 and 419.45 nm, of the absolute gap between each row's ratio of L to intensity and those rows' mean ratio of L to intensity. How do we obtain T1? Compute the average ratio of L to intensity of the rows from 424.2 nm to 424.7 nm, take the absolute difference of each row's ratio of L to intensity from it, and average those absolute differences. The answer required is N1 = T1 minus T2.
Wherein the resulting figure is 0.07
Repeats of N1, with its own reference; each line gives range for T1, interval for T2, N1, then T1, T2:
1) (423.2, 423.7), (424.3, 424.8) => 0.02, 0.086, 0.07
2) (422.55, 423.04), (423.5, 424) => -0.02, 0.058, 0.08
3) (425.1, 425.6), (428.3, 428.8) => -0.10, 0.097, 0.20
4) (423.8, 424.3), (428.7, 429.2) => -0.10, 0.060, 0.17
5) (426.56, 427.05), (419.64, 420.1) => 0.03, 0.086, 0.06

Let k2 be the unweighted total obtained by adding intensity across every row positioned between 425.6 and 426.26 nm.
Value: 29.1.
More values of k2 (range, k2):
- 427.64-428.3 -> 29.0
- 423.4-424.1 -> 26.8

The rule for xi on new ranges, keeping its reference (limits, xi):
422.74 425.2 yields 424.157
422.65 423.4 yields 422.987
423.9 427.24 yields 424.157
